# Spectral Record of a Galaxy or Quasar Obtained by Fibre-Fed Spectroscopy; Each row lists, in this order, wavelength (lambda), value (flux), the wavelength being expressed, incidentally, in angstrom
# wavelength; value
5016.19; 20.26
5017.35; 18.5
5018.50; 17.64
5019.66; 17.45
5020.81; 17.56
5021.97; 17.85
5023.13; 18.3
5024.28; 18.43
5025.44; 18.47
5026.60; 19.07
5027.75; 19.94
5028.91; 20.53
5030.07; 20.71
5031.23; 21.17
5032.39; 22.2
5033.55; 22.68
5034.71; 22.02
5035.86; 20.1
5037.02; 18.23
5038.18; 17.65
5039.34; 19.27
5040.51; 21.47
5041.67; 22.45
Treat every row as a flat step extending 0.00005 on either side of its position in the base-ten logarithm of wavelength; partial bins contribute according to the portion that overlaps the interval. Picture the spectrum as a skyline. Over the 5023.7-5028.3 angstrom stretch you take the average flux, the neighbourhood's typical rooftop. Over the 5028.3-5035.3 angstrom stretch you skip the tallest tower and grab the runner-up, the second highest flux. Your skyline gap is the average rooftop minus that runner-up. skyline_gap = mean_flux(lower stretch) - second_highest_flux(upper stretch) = -3.2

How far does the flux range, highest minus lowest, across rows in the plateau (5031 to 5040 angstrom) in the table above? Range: 5.0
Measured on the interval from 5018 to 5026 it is 1.0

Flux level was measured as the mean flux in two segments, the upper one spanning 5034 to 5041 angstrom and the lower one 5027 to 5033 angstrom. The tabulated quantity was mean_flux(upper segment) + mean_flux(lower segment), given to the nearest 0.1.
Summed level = 40.7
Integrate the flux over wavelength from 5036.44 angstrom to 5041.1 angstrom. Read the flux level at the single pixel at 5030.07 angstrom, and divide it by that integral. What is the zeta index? 0.23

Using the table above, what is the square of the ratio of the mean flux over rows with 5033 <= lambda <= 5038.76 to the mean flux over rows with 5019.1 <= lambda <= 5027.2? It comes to 1.23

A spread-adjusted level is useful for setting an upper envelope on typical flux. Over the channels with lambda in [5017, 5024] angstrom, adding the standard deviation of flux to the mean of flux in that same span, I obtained 18.3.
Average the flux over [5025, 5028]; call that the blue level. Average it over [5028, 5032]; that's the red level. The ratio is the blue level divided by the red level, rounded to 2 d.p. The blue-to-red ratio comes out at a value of 0.92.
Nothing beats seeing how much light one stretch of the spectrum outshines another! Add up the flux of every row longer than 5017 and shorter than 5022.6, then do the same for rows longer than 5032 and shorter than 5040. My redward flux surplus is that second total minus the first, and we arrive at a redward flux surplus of 53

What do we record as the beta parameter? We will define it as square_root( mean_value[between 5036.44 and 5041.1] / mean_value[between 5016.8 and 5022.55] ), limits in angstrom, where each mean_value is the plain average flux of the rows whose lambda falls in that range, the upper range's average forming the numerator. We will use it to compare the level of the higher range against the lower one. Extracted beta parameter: 1.04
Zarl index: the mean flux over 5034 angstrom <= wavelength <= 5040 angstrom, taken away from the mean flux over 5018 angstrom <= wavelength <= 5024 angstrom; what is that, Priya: -1.7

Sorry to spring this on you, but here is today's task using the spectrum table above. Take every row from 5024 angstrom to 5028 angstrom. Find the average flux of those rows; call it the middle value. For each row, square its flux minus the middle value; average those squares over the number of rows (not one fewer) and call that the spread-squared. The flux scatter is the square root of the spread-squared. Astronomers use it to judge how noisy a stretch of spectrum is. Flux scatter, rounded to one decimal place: 0.6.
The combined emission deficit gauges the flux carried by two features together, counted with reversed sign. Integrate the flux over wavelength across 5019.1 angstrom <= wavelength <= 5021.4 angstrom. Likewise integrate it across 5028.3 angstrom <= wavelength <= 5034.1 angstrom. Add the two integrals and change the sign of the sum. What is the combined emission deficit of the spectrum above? -165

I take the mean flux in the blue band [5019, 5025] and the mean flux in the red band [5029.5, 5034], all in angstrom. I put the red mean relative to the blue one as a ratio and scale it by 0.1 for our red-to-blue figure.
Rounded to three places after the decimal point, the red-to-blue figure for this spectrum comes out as 0.121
